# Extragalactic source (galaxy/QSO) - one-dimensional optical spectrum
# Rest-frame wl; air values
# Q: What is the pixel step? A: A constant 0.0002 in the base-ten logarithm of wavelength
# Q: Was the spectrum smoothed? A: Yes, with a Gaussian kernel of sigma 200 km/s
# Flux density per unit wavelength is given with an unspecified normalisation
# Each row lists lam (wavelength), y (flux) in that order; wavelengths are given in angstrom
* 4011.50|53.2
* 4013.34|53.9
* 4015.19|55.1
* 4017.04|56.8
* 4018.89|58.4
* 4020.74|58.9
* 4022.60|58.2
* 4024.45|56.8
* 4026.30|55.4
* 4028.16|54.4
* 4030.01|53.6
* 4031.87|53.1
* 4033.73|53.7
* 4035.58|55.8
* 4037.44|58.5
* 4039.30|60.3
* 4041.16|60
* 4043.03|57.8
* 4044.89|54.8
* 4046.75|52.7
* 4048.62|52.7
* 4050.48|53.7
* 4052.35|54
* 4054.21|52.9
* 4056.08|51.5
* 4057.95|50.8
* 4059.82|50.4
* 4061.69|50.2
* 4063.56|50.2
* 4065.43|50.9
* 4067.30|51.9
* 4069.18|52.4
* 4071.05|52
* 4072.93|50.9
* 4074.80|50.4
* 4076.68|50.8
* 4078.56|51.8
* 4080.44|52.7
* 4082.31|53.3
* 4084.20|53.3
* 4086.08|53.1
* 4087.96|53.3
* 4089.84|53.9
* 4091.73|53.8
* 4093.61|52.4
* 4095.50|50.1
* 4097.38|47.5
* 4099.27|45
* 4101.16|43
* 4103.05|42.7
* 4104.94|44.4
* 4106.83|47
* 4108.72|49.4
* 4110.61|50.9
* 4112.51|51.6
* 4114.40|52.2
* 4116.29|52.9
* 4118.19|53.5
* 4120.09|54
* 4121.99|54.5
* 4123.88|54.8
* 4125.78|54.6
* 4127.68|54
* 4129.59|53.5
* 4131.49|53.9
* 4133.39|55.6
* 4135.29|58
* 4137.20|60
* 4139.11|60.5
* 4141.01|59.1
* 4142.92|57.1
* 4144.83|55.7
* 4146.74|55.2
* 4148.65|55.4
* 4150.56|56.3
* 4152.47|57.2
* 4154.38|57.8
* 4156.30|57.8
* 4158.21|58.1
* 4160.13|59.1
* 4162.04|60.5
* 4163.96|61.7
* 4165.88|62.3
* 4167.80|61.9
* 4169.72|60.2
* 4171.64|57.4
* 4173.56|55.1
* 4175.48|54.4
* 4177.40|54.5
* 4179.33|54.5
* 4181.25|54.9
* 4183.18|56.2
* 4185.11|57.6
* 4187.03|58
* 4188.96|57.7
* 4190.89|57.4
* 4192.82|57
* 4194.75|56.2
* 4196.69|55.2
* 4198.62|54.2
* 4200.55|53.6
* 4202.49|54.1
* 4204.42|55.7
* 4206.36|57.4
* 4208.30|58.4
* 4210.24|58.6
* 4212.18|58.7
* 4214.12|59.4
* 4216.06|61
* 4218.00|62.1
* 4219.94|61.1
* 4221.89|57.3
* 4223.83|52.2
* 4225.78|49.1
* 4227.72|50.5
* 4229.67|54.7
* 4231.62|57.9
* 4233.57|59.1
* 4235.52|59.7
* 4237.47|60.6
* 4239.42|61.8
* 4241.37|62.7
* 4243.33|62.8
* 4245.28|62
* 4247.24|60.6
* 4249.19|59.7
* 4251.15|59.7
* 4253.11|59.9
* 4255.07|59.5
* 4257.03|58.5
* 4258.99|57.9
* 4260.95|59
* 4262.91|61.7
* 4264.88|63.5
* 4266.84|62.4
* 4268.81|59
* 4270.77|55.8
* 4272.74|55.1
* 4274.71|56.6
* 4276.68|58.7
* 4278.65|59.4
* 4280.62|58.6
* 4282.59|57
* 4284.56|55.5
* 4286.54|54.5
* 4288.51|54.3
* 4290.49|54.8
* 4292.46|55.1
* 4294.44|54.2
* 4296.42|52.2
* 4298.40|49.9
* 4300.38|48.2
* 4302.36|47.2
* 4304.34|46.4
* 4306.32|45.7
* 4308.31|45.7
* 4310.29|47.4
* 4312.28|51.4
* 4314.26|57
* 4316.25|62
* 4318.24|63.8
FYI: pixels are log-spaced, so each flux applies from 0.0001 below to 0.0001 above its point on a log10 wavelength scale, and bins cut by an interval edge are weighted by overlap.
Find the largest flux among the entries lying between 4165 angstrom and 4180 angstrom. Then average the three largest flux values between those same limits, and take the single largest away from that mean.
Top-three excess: -0.8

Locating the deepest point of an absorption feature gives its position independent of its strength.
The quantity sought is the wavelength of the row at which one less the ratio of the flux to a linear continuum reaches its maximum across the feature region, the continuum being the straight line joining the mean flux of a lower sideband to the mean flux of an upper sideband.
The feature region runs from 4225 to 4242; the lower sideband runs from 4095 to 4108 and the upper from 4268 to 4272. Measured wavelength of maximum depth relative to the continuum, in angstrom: 4225.78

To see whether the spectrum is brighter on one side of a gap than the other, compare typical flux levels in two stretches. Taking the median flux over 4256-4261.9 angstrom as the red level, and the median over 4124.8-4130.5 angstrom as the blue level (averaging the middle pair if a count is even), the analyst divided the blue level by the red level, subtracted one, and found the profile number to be -0.08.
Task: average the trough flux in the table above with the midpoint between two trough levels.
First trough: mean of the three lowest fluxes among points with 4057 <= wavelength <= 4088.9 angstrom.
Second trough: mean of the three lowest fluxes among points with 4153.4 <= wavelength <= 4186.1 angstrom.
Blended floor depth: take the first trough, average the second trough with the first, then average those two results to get 51.3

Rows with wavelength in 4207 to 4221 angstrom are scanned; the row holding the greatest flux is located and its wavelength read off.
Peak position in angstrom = 4218.00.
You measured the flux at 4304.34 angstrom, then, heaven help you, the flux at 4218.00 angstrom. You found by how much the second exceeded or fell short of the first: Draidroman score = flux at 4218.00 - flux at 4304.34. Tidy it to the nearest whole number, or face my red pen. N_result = 16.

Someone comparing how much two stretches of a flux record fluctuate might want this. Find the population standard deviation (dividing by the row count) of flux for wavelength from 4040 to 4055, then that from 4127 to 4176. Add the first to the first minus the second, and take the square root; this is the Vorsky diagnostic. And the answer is 1.56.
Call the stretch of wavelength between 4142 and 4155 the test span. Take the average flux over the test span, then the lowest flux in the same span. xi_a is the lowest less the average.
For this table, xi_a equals -1.2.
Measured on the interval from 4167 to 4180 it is -2.5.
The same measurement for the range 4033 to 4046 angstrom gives -3.6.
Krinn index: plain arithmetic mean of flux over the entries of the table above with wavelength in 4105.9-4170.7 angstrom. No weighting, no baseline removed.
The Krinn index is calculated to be 56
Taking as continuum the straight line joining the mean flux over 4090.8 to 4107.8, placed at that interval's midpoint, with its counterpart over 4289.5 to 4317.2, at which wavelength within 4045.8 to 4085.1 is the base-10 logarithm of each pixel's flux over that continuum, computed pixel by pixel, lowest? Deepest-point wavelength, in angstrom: 4074.80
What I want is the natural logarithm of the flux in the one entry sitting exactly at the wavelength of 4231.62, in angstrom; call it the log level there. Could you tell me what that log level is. 4.06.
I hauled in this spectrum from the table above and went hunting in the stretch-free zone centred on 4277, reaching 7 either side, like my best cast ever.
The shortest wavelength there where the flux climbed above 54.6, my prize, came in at 4270.77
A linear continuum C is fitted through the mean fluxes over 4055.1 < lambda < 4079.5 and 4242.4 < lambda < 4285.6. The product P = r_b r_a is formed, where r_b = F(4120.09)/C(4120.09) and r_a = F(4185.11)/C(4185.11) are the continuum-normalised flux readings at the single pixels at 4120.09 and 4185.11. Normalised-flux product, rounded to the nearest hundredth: 1.04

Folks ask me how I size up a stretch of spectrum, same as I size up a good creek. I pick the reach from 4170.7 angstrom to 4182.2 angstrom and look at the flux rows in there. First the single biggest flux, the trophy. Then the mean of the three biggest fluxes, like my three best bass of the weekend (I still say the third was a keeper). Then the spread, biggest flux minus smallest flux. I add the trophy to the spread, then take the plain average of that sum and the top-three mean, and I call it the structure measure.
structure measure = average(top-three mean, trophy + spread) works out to 58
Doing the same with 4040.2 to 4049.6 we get 62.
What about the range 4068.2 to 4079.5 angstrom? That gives 53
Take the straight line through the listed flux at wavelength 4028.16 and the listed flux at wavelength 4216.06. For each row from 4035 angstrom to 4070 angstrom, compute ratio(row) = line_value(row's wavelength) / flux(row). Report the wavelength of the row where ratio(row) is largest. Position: 4063.56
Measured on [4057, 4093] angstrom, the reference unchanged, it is 4074.80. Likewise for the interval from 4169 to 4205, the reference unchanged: 4200.55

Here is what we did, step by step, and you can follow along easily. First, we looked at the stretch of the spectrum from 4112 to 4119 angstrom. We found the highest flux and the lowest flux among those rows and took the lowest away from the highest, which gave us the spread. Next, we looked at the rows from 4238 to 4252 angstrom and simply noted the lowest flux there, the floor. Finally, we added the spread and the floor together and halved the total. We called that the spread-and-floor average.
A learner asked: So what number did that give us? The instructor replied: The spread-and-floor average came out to 31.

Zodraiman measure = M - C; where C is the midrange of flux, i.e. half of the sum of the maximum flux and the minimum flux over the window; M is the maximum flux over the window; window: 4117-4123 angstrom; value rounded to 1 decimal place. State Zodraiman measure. 0.5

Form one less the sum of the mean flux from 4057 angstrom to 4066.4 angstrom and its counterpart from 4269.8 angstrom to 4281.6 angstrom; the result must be -107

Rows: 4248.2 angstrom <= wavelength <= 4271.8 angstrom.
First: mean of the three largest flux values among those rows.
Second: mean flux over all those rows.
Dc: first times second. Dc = 3734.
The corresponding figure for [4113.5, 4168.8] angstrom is 3520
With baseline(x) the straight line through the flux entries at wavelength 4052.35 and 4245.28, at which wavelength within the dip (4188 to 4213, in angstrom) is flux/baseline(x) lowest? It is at 4200.55 angstrom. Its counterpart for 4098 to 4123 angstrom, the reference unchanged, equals 4103.05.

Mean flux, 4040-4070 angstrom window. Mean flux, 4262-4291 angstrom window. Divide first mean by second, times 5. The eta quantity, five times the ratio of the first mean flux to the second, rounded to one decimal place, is 4.6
